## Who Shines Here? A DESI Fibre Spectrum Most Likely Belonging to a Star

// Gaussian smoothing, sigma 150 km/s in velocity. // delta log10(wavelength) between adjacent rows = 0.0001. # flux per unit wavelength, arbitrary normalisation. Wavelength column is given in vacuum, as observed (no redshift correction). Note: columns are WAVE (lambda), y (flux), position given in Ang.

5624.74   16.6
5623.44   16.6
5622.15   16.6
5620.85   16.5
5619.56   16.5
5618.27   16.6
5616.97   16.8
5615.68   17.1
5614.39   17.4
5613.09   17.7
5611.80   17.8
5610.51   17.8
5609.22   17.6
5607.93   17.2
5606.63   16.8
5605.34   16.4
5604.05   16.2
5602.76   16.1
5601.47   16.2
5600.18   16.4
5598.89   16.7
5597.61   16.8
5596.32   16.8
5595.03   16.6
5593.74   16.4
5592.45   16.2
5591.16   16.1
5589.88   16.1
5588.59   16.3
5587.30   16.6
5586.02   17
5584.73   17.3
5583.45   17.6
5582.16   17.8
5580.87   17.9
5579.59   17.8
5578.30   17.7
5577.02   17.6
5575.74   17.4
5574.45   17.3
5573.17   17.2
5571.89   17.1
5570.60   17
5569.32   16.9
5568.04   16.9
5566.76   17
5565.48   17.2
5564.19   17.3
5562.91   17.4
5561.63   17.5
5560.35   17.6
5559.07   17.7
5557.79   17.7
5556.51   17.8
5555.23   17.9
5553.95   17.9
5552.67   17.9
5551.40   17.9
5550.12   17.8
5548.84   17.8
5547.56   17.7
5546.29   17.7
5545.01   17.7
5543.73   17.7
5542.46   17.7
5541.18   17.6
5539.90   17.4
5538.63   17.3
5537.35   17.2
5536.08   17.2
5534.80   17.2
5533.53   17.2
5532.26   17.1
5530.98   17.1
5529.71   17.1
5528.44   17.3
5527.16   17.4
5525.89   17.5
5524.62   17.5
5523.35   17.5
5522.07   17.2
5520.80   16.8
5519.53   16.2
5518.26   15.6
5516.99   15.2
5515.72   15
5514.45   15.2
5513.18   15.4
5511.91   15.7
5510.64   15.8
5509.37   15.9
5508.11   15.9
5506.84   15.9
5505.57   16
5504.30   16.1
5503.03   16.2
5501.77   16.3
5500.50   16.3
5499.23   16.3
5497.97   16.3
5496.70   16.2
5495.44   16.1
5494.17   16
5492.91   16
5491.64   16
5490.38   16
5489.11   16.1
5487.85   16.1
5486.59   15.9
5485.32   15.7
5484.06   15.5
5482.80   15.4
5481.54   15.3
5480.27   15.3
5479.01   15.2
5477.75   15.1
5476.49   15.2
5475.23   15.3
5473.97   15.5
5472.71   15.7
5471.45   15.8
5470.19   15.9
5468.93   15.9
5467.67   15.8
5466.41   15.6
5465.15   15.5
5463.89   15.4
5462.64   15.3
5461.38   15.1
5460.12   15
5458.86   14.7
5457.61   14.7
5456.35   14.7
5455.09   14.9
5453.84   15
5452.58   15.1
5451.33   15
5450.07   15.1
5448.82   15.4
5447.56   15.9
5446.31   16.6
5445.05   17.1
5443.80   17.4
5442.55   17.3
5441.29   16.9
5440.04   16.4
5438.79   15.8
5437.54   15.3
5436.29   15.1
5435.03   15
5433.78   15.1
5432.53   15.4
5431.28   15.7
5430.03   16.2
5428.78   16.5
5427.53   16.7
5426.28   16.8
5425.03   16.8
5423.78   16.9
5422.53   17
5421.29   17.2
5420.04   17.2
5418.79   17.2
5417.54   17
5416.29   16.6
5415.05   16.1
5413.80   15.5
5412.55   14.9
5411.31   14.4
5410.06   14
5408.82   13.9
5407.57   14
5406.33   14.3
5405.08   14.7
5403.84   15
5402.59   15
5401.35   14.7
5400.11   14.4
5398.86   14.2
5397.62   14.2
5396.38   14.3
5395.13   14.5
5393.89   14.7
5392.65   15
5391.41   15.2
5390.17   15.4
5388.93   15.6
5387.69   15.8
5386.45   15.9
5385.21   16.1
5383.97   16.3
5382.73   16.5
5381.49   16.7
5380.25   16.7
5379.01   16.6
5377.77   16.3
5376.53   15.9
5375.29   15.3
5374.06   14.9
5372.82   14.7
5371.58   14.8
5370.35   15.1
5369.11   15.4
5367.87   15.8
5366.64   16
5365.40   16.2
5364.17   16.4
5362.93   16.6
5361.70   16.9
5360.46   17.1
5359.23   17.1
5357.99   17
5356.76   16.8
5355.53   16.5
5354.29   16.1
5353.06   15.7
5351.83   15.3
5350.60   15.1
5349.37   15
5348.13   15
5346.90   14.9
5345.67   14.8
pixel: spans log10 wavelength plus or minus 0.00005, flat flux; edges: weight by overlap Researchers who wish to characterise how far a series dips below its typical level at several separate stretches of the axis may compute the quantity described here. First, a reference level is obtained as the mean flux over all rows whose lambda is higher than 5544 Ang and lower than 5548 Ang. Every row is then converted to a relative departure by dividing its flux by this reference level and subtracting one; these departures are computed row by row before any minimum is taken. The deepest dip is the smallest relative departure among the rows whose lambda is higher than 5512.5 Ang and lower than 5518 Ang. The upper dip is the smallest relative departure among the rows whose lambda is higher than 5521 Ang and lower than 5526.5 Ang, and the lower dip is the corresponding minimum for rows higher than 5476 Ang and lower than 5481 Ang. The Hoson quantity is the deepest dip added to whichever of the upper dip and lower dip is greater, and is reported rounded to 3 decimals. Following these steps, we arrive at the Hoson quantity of -0.181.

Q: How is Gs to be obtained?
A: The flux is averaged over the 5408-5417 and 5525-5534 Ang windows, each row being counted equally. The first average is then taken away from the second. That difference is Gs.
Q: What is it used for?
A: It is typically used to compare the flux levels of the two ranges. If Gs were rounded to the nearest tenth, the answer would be 2.2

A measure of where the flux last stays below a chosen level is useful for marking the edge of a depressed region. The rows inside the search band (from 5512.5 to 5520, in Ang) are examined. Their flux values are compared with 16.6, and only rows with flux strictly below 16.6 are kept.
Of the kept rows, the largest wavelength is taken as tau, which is 5519.53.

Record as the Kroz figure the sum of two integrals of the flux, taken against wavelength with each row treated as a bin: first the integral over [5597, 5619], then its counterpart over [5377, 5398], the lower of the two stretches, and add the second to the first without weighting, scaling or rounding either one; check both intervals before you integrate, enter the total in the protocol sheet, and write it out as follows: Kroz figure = 701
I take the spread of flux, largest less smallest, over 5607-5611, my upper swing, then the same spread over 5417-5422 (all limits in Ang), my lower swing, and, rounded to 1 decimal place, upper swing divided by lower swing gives 3.0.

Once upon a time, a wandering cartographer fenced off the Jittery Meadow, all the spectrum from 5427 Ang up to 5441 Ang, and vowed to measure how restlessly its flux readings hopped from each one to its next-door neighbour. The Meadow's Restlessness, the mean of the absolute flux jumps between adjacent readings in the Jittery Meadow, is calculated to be 0.31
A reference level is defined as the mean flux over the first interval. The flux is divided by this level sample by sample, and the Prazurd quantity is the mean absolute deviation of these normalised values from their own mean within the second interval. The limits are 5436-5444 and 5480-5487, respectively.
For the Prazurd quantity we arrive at 0.012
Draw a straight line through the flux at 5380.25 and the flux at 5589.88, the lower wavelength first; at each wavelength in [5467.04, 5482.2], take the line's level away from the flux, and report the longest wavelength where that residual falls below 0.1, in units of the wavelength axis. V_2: 5481.54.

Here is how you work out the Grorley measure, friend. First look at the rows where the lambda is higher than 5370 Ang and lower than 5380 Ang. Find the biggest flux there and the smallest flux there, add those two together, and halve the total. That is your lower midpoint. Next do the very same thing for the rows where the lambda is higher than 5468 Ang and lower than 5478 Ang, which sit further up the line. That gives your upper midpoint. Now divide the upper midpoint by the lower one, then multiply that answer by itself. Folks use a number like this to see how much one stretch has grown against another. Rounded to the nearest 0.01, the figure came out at 0.98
